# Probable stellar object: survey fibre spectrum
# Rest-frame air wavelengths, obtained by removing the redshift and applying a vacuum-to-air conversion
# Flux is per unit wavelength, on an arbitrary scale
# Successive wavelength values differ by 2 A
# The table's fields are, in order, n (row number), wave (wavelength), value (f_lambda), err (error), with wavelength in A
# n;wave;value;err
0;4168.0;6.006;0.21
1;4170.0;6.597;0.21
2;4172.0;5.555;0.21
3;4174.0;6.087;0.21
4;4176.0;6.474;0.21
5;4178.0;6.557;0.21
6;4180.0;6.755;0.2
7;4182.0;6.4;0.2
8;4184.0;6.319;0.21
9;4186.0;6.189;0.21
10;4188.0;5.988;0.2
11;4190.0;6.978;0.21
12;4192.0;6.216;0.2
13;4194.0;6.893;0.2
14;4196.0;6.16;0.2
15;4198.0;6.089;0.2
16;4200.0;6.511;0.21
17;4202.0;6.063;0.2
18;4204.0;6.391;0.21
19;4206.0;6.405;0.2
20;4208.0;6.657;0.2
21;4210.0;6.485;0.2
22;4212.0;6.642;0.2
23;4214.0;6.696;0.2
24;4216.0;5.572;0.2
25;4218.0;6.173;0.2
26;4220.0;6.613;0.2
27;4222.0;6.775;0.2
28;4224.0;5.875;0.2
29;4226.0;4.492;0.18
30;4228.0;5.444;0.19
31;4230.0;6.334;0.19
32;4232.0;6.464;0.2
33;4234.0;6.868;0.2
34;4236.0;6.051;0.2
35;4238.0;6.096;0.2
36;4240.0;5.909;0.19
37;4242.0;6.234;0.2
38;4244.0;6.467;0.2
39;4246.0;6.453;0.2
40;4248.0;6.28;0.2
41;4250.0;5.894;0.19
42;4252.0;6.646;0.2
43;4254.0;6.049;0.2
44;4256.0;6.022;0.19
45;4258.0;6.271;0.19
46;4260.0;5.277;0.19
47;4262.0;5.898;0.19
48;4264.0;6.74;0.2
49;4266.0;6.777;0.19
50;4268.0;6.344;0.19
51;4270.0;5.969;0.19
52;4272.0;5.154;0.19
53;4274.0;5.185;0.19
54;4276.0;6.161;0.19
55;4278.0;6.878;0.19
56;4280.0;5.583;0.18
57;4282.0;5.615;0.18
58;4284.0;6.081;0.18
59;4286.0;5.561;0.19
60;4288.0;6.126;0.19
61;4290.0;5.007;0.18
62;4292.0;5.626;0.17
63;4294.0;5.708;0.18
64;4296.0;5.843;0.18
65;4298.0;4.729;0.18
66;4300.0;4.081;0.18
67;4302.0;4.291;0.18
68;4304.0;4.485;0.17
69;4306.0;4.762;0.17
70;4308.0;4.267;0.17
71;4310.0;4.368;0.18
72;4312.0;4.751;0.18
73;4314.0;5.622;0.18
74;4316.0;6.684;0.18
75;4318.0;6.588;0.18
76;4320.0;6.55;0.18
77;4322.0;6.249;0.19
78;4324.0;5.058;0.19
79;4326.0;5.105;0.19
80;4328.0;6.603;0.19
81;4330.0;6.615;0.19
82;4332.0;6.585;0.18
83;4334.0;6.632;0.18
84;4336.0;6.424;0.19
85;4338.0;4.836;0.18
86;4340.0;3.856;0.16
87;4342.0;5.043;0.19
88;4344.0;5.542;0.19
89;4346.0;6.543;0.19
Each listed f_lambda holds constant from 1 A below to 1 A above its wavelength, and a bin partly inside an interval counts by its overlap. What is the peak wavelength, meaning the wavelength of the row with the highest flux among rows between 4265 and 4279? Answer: 4278.0 A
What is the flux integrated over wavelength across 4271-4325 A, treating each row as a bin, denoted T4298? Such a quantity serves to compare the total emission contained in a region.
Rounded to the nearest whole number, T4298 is 294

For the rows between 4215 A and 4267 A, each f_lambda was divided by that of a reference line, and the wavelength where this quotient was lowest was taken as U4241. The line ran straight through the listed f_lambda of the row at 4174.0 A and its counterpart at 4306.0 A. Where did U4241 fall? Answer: 4226.0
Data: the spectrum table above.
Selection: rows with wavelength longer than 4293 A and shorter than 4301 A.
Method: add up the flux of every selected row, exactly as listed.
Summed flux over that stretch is 20.4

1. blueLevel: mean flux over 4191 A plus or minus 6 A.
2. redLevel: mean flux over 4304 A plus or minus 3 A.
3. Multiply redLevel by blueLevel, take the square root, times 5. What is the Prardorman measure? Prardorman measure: 26.9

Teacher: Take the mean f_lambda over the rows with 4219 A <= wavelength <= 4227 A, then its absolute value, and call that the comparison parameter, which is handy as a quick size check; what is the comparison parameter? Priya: 5.94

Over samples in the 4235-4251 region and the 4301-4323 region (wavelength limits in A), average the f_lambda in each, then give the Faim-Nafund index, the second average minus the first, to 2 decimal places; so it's -0.84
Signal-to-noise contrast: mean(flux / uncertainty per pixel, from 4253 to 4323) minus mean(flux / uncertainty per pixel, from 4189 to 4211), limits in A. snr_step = -1.2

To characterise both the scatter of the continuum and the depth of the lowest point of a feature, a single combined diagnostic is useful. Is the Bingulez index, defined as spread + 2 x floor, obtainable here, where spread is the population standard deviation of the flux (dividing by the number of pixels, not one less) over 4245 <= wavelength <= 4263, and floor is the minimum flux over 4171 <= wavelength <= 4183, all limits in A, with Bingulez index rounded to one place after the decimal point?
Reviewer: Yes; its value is 11.5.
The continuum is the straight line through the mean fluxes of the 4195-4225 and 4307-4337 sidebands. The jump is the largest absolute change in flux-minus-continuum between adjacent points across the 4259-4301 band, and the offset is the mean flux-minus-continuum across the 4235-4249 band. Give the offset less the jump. -1.28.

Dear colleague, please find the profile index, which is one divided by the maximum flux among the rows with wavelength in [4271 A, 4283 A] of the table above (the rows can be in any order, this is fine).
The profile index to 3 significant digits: 0.145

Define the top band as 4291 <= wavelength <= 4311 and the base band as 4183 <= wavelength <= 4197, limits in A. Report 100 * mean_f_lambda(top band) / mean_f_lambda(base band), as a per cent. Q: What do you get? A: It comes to 75.3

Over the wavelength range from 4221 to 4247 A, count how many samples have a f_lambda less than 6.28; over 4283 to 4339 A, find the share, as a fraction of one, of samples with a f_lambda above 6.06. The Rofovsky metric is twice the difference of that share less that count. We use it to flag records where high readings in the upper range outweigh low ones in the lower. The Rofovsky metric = -13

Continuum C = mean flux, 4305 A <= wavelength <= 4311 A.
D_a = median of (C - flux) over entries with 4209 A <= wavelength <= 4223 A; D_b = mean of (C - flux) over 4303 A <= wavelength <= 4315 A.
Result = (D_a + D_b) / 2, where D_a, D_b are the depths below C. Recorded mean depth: -1.2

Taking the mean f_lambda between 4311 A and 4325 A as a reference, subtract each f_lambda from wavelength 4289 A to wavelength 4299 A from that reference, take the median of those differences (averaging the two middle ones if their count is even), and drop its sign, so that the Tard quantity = 0.30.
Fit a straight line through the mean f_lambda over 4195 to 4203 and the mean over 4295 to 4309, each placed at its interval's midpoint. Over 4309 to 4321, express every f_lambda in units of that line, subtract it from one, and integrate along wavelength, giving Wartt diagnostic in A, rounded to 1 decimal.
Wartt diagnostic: -3.6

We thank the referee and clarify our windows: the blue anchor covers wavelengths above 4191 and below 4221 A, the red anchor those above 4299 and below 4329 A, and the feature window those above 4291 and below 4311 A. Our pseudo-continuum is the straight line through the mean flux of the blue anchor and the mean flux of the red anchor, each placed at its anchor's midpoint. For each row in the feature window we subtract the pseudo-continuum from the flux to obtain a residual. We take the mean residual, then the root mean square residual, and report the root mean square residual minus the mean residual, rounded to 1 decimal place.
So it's 1.5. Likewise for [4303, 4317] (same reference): 1.3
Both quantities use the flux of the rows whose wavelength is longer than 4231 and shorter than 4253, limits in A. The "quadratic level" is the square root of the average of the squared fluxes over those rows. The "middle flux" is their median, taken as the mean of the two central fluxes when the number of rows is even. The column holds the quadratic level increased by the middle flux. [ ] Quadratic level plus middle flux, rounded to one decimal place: 12.6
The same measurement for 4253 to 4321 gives 11.3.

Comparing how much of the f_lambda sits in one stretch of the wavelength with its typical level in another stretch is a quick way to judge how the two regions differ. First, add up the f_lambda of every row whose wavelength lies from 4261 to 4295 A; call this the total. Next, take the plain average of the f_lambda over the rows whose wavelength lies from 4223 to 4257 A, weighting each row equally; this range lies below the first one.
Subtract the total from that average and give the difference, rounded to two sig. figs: -94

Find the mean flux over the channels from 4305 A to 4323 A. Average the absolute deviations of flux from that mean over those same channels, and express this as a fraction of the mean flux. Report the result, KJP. 0.16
